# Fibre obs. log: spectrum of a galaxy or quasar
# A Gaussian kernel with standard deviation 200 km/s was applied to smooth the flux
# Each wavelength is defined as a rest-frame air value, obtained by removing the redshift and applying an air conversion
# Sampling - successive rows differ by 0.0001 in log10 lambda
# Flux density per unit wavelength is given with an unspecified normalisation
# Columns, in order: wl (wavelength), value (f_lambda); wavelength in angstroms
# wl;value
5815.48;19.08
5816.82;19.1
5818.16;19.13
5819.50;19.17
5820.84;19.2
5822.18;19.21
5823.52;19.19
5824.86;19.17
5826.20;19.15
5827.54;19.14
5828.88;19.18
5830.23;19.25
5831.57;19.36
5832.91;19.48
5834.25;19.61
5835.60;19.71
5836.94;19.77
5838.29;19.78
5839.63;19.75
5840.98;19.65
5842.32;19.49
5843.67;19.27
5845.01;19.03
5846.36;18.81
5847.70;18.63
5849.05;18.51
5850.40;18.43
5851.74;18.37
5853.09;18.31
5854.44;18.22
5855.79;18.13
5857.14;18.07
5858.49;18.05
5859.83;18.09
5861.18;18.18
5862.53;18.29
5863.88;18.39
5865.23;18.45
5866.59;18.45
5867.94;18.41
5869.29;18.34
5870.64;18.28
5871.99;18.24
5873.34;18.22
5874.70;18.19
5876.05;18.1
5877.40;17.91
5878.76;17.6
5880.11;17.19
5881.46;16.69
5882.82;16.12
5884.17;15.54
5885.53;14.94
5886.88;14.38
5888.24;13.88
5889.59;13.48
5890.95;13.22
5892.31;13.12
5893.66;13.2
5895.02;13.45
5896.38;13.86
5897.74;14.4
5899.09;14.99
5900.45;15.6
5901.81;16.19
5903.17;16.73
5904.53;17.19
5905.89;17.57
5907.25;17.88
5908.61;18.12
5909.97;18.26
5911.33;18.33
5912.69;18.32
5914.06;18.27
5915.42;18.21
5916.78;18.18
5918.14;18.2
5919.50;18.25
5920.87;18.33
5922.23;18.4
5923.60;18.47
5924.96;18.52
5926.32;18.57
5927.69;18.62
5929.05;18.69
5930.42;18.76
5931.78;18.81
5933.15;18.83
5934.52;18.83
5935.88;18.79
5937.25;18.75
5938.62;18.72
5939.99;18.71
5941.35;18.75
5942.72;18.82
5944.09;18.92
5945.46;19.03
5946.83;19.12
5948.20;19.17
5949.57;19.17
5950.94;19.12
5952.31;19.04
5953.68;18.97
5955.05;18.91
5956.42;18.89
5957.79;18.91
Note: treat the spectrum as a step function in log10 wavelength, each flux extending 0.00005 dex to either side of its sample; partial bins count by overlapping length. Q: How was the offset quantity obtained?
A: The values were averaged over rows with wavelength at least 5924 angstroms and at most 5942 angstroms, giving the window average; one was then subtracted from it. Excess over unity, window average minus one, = 17.7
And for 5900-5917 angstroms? 16.6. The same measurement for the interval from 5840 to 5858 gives 17.7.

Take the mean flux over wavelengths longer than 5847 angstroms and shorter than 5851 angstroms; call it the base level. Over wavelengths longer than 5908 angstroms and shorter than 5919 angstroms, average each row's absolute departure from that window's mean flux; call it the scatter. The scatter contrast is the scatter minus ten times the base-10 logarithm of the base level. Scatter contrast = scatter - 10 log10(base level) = -12.6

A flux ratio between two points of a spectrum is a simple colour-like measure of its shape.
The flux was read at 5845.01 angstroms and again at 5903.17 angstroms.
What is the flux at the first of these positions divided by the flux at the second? 1.14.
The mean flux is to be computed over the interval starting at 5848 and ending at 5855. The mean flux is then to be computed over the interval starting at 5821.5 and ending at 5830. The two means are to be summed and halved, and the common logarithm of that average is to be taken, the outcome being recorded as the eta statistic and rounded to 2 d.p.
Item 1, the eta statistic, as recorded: 1.27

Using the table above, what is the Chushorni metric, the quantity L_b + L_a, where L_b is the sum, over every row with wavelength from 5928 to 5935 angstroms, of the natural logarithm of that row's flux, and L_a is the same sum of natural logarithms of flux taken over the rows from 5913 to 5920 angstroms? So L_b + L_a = 29.2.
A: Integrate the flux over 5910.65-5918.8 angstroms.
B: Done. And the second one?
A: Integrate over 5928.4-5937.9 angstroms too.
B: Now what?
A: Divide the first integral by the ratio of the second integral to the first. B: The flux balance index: 124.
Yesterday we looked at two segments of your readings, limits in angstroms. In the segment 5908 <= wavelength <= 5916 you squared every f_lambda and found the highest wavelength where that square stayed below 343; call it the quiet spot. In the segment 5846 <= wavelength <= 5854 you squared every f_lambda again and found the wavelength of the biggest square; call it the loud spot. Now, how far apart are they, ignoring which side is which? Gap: 69.1 angstroms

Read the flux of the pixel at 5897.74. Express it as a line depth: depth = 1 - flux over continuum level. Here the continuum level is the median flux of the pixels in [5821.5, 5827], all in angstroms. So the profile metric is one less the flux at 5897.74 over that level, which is 0.25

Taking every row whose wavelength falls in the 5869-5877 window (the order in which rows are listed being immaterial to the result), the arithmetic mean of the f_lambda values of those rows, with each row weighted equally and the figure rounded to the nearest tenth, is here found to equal 18.2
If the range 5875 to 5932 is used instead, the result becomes 16.8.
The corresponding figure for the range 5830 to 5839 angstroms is 19.6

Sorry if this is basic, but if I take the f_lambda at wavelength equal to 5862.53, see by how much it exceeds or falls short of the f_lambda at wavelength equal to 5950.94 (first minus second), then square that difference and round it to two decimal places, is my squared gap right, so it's 0.69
